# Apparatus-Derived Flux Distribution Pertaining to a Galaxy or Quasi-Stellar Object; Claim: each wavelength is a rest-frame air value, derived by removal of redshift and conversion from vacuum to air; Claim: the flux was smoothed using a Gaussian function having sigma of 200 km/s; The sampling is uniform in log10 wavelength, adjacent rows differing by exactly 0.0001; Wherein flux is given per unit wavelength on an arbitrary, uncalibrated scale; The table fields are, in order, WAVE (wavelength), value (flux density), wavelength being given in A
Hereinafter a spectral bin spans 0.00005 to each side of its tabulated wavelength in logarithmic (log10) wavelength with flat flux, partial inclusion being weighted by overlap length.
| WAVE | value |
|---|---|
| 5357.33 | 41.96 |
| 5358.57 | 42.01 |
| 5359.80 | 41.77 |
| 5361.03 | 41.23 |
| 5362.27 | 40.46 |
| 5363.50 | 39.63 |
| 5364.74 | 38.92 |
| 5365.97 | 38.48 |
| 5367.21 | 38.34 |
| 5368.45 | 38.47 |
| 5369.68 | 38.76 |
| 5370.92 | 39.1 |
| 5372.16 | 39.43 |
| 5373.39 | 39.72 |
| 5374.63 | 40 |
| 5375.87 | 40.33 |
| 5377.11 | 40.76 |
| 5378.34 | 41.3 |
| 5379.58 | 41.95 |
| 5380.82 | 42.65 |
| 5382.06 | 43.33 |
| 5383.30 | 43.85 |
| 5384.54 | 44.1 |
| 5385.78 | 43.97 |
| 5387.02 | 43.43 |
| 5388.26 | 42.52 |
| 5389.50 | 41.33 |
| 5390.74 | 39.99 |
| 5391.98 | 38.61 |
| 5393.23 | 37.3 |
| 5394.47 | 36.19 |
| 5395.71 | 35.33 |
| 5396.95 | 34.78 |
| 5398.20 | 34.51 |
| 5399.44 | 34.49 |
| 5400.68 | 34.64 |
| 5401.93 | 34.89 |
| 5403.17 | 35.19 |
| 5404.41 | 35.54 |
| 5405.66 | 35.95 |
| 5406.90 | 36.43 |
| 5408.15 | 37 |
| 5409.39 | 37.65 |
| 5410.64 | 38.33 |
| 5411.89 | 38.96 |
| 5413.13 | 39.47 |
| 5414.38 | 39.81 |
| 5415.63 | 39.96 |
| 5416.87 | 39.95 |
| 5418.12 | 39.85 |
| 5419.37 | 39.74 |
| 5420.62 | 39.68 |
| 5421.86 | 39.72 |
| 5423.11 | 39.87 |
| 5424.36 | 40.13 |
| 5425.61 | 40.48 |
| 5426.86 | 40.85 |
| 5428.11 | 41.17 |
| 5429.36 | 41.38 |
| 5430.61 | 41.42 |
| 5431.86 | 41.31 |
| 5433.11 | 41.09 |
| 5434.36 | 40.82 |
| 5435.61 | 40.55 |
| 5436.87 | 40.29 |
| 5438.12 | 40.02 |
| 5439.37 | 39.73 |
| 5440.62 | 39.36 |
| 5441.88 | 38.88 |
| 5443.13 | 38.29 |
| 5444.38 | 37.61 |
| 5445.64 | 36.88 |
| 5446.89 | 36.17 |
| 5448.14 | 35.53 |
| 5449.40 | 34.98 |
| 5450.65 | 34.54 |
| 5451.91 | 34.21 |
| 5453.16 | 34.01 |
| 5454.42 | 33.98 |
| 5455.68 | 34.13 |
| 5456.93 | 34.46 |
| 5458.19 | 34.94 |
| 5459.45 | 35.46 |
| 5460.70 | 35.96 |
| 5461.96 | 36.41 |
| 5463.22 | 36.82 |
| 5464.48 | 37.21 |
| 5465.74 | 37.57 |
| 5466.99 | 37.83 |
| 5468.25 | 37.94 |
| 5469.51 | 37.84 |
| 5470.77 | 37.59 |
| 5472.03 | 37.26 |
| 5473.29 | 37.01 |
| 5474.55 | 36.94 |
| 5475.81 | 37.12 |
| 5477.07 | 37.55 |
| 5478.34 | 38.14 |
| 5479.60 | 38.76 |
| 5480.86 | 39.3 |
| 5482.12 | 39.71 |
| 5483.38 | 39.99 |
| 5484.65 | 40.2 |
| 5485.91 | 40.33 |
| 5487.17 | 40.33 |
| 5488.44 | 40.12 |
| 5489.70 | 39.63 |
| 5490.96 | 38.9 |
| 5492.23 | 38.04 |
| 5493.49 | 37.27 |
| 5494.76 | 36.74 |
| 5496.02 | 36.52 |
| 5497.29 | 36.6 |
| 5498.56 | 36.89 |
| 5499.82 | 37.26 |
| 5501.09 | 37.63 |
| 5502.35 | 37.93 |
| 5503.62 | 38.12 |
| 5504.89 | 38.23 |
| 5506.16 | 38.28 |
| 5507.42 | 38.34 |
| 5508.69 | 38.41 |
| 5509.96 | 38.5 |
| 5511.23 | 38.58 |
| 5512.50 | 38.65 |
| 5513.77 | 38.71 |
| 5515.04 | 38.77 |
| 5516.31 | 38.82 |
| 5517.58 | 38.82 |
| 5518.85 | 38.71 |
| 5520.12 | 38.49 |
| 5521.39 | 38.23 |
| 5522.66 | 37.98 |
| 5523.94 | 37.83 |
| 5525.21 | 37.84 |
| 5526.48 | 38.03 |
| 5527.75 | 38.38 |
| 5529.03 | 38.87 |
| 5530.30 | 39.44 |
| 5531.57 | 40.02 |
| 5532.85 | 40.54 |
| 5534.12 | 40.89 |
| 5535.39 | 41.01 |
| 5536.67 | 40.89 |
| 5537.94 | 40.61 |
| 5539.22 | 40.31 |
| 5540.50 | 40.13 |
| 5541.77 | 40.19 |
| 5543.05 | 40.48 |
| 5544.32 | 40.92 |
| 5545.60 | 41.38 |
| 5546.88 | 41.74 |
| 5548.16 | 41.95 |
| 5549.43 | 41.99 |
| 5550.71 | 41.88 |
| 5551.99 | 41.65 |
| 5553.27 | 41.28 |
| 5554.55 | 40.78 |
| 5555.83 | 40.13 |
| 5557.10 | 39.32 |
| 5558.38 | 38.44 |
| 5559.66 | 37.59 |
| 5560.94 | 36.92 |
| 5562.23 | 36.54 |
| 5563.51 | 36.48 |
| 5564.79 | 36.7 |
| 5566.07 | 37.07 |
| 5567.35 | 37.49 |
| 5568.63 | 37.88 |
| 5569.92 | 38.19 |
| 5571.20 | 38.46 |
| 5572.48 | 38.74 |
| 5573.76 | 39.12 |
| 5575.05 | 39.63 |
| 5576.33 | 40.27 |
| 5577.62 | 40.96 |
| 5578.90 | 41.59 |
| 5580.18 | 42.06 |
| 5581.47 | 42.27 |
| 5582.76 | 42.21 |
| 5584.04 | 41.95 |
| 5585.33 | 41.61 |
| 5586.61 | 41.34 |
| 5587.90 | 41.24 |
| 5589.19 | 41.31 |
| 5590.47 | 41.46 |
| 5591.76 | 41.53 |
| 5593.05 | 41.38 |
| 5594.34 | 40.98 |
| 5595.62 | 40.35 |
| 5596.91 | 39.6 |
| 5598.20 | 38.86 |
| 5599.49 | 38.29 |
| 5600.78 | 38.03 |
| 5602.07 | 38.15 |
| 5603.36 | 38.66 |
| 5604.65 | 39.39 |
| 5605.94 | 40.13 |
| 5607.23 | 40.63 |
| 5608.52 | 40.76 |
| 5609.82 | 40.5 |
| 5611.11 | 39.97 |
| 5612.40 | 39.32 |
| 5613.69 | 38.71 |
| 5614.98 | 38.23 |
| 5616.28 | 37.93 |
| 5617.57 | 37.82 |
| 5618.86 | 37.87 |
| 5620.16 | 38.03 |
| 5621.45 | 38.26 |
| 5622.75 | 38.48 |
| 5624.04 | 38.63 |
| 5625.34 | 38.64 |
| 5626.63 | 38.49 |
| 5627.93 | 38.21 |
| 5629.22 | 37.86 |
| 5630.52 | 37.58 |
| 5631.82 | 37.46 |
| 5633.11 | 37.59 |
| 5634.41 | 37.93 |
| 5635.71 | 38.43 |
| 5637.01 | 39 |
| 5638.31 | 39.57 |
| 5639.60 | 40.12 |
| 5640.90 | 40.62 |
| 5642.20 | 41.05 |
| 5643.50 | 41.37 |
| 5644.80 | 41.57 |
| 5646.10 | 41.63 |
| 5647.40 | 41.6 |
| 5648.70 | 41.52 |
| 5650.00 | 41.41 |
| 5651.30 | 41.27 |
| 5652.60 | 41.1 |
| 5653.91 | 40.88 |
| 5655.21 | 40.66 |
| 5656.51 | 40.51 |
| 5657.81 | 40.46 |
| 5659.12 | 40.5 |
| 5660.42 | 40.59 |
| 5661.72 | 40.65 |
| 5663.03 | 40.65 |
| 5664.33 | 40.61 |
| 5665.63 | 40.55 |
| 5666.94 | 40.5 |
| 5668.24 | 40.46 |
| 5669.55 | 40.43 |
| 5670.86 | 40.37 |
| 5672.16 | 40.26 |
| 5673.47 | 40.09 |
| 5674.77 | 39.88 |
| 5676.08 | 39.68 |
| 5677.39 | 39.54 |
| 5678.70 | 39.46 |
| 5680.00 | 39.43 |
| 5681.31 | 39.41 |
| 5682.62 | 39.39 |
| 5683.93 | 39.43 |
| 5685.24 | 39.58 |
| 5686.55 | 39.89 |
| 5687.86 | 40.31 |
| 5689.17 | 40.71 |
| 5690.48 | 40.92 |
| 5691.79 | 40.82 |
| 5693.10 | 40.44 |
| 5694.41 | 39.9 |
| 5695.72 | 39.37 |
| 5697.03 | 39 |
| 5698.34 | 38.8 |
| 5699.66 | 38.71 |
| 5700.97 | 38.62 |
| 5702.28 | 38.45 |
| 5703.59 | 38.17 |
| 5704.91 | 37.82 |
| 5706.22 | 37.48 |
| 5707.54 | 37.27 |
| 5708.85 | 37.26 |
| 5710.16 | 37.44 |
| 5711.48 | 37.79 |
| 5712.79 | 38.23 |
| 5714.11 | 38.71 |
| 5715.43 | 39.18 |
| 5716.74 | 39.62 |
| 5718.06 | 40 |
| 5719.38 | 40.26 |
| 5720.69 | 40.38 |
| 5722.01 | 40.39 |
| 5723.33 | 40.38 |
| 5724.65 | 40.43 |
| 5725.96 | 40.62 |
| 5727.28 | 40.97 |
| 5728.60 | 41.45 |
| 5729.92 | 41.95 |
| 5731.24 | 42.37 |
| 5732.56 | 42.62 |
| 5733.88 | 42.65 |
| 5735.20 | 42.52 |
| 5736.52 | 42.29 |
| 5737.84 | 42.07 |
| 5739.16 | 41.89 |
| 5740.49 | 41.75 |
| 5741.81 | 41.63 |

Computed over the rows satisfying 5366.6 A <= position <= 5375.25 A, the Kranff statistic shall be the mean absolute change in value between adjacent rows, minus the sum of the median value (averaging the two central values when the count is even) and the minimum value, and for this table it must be -77.2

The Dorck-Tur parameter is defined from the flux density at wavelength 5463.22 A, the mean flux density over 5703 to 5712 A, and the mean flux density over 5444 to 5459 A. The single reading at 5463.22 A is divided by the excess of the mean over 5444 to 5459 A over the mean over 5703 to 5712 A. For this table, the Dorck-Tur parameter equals -15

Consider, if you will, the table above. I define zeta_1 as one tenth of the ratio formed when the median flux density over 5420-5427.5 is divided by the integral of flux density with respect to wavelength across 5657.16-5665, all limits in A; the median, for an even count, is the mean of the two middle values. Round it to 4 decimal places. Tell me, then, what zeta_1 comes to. 0.0126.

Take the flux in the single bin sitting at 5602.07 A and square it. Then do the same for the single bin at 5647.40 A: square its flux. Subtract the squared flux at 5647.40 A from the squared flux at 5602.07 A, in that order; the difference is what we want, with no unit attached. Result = -275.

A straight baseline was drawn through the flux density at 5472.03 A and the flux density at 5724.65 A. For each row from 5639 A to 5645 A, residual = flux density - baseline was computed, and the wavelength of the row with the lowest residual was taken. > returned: 5639.60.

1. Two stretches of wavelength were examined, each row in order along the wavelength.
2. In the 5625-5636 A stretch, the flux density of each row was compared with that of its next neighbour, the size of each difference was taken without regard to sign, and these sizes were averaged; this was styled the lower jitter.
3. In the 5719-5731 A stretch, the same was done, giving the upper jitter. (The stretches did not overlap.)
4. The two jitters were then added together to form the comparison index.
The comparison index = 0.5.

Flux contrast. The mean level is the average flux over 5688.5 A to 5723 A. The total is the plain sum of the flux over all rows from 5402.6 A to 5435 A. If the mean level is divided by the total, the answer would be 0.0382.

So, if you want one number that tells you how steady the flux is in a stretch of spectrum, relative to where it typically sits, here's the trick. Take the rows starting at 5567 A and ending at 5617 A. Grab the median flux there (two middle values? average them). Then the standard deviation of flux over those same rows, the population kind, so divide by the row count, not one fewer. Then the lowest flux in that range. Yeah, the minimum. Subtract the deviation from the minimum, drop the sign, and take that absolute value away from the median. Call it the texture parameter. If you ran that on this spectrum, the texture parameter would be 4.1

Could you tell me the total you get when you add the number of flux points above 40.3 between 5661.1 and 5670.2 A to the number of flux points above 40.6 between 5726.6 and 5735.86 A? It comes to 14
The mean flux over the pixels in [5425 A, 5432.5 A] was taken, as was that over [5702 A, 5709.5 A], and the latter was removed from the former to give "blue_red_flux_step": 3.4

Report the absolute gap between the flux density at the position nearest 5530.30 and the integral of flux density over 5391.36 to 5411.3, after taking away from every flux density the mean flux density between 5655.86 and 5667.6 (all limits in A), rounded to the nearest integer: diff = 89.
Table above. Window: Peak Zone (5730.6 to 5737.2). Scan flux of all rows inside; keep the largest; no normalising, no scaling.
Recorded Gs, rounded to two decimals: 42.65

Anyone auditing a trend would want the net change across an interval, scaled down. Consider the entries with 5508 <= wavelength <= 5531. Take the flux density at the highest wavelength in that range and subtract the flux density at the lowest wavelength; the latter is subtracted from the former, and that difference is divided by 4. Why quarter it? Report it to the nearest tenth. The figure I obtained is 0.3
